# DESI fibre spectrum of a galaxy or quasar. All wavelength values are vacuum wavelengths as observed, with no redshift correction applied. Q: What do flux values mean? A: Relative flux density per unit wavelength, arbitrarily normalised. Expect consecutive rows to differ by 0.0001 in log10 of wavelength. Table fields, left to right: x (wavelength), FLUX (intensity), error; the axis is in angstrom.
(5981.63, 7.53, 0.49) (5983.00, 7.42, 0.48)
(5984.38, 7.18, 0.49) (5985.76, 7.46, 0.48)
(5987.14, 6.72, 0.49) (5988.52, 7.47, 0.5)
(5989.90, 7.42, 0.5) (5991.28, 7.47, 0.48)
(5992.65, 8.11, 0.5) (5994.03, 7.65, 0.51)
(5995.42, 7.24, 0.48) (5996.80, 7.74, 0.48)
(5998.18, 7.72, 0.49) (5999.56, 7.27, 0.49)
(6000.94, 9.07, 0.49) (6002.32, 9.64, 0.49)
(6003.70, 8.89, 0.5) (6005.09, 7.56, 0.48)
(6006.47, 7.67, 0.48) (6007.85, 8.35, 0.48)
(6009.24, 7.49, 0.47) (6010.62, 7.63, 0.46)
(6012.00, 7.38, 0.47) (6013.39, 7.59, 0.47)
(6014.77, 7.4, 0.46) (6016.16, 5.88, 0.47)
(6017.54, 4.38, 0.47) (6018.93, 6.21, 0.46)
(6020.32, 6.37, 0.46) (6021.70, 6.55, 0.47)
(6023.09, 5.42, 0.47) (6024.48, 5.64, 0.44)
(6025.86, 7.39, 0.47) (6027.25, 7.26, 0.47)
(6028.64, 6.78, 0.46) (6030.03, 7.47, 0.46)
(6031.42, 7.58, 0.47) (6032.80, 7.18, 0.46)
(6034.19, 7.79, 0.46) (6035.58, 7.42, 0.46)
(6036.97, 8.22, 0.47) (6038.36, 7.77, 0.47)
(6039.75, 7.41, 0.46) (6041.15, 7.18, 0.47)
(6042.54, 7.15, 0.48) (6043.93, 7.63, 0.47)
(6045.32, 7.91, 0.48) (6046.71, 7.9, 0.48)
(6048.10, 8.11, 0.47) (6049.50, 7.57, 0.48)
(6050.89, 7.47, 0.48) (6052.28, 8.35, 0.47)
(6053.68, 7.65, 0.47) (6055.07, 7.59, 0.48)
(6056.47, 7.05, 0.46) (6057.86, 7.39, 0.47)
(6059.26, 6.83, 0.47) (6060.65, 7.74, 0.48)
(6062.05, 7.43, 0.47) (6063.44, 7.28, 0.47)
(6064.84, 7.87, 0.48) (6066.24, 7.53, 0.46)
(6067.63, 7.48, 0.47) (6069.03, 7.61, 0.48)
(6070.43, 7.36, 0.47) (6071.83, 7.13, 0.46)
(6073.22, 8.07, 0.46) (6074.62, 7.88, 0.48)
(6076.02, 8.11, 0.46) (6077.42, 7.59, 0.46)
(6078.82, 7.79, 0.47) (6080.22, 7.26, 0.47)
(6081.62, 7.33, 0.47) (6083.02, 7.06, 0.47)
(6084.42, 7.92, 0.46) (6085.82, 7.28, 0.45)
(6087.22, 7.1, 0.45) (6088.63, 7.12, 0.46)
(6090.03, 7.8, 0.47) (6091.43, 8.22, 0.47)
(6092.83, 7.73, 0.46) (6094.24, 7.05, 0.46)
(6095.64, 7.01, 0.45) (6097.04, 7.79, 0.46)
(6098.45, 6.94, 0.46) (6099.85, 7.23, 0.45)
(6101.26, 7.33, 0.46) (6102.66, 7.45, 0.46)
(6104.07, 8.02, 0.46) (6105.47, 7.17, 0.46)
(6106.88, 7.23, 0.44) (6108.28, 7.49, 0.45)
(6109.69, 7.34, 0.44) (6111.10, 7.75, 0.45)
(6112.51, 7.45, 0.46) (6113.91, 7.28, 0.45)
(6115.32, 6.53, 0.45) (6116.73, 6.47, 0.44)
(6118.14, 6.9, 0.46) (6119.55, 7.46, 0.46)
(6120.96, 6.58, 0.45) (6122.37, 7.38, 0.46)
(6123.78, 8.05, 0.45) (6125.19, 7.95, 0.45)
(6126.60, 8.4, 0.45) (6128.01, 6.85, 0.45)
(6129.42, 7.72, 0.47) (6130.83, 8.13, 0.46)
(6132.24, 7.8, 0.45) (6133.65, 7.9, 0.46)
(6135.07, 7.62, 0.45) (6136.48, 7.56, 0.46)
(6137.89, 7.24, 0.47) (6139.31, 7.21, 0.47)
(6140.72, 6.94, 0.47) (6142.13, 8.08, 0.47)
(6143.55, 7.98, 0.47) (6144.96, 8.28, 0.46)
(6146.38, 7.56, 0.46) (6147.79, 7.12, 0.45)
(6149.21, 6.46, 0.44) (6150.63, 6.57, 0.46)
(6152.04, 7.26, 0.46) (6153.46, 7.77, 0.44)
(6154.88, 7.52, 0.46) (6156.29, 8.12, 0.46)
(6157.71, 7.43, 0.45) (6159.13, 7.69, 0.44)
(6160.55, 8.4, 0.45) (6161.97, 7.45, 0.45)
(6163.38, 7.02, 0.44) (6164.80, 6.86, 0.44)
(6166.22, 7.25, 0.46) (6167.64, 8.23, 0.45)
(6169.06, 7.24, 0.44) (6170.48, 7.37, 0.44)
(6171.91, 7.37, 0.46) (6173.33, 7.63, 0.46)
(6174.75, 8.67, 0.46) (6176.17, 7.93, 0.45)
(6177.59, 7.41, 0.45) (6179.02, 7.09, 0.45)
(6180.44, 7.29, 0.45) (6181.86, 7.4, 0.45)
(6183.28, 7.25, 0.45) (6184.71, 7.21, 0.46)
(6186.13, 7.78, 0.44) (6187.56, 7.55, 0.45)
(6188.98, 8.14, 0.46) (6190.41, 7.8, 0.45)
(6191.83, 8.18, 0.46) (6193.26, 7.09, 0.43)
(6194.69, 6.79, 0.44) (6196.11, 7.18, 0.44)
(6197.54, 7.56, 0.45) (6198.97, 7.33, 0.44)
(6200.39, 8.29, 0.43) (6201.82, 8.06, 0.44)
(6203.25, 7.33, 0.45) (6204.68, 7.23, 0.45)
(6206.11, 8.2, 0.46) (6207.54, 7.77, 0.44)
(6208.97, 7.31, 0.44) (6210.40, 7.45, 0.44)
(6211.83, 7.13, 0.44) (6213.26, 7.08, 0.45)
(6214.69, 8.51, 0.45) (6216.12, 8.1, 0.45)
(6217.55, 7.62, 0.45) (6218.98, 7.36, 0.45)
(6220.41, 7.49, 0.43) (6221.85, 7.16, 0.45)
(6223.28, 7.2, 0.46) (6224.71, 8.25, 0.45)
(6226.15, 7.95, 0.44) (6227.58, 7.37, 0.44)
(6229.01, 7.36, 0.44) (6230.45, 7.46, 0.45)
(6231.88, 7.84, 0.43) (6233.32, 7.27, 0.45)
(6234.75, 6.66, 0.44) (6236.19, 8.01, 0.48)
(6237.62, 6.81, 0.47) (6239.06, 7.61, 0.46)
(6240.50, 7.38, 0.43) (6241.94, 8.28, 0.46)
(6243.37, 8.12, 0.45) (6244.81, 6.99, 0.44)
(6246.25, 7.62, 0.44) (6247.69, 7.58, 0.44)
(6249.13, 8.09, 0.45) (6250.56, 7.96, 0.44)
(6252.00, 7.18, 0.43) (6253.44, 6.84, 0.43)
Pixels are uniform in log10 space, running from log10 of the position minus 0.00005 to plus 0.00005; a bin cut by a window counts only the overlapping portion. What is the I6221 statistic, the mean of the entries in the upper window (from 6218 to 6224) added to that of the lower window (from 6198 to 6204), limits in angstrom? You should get 15.1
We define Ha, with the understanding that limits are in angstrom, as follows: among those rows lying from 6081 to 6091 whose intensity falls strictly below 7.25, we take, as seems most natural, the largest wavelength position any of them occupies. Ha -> 6088.63 angstrom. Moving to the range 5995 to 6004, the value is 5995.42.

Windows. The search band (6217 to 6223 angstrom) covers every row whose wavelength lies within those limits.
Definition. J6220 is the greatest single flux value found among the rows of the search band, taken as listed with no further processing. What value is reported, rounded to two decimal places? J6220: 7.62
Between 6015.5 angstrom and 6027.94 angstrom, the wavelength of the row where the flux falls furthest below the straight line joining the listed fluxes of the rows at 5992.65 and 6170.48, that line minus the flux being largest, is 6017.54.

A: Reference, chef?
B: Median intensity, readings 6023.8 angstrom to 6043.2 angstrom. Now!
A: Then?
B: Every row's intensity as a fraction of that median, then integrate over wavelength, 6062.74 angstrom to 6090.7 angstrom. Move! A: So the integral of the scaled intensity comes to 28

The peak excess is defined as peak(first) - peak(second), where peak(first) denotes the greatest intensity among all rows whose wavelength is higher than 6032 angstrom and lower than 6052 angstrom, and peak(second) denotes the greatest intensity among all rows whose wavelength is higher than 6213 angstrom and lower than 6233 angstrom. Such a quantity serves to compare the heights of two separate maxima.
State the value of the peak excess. -0.29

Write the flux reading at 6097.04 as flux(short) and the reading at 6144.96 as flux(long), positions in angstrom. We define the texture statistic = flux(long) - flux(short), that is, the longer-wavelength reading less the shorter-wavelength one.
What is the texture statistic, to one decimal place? 0.5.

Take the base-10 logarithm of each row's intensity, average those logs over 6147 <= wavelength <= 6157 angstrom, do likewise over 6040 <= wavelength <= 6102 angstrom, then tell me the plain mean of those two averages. 0.868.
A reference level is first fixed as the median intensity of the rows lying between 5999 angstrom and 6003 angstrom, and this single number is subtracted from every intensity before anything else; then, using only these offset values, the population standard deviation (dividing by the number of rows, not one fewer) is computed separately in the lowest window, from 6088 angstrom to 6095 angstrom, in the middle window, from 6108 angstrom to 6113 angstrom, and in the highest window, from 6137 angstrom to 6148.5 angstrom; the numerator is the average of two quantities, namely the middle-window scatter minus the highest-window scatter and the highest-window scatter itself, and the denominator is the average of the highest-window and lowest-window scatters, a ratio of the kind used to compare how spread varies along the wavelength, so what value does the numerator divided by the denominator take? 0.17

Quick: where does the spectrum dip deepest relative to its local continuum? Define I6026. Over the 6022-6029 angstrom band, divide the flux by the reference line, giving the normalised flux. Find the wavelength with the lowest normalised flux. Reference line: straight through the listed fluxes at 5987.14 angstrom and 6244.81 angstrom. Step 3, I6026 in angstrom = 6023.09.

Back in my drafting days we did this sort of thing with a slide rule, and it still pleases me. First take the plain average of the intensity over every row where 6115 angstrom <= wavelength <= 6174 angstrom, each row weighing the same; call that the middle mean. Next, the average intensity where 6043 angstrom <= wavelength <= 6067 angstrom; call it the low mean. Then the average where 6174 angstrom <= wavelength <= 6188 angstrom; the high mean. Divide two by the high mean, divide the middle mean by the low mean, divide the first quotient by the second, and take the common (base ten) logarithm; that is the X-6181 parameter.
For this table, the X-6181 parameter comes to -0.57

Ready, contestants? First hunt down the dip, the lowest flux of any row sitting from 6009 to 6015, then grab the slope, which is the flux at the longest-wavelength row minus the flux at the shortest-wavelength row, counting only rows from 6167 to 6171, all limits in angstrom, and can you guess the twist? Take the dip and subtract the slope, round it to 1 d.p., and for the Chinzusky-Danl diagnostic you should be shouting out 8.2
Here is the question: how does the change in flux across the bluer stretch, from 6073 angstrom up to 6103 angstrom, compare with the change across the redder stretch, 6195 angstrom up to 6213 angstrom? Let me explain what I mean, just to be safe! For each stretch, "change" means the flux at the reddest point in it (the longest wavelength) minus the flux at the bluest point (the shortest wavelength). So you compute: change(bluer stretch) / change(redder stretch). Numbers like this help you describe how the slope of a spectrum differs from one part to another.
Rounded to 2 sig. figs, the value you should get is 12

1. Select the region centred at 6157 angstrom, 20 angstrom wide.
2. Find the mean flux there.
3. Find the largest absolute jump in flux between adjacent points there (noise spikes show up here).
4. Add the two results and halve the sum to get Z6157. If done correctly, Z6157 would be 4.15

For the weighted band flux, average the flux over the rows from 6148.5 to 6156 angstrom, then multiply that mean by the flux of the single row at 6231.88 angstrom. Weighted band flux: 56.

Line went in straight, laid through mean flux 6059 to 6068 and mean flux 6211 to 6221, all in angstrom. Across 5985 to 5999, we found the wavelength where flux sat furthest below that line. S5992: 5987.14 angstrom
